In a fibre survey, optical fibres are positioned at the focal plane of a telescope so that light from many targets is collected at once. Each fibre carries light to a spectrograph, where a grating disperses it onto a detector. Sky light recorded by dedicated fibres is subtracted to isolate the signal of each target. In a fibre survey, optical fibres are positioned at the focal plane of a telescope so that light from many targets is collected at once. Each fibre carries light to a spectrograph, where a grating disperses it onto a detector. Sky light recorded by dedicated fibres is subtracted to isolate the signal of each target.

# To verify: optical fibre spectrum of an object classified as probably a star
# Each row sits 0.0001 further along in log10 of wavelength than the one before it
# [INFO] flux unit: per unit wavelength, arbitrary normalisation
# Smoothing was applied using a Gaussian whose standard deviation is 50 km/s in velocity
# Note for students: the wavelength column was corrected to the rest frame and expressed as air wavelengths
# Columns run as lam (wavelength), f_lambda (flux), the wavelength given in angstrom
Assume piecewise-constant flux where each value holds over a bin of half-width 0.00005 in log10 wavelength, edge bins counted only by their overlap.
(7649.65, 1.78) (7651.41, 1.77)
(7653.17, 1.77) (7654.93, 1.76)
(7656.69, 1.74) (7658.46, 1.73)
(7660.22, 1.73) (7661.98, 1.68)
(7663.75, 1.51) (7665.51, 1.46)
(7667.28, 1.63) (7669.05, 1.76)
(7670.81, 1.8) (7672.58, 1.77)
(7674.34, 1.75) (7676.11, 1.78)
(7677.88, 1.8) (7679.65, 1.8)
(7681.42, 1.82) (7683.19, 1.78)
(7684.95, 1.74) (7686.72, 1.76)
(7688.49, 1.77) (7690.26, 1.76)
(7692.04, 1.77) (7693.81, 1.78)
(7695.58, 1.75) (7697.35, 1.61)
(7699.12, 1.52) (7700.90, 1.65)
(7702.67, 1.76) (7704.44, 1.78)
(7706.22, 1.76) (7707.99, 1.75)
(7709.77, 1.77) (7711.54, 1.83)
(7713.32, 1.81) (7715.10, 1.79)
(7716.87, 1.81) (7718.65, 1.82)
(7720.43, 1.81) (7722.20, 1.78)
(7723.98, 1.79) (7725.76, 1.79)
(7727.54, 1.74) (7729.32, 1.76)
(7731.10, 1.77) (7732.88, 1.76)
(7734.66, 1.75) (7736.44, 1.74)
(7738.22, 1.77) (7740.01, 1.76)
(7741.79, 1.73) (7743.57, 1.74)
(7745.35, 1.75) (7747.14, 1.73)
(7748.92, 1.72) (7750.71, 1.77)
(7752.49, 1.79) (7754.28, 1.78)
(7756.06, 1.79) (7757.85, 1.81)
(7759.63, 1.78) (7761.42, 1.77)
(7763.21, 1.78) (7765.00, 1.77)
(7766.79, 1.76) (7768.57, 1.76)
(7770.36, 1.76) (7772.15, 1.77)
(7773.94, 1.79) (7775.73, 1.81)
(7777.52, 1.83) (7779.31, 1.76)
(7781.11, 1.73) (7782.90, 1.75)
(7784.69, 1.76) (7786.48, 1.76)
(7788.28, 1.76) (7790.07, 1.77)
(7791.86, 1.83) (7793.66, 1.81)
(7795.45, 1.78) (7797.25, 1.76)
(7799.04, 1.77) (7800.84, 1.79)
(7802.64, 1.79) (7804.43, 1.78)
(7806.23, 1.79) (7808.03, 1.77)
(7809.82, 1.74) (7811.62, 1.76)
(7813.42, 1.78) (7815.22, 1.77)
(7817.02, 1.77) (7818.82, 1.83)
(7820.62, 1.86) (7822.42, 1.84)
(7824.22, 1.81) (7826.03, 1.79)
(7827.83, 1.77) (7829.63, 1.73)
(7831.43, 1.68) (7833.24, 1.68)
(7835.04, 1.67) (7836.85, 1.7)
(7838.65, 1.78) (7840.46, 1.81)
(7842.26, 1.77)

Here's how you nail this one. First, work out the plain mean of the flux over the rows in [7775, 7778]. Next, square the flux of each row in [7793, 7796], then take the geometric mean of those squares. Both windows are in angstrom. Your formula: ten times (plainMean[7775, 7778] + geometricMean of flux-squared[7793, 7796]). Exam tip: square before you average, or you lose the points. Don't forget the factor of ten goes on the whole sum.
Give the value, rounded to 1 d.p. 50.4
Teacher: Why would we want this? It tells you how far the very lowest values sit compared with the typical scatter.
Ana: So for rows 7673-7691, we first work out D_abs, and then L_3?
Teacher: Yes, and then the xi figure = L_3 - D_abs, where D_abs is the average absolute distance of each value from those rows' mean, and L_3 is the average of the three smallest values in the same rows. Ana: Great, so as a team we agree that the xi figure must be 1.73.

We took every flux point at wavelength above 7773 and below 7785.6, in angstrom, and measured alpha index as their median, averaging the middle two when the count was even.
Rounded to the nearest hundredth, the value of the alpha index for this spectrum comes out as 1.76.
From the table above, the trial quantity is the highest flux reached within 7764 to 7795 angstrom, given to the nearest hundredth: 1.83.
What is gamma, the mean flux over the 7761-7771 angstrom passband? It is 1.77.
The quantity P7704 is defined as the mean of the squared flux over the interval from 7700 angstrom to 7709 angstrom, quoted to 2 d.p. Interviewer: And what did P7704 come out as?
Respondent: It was 3.03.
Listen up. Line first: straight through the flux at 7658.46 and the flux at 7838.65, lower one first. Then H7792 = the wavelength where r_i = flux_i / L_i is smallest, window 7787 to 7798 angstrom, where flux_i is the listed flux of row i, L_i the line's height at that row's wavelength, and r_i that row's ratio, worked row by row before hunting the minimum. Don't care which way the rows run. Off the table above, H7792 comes 7797.25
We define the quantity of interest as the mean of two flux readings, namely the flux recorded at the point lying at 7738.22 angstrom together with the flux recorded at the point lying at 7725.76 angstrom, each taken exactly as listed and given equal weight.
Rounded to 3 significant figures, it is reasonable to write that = 1.78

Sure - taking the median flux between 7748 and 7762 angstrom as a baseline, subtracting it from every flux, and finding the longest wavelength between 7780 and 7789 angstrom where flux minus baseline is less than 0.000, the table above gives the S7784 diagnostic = 7788.28 angstrom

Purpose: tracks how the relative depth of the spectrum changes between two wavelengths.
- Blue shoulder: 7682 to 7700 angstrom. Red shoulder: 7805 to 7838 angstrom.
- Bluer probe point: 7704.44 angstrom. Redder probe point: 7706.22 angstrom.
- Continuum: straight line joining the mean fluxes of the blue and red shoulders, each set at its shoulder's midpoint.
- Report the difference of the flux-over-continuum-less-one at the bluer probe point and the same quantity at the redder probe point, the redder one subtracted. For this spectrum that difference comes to 0.012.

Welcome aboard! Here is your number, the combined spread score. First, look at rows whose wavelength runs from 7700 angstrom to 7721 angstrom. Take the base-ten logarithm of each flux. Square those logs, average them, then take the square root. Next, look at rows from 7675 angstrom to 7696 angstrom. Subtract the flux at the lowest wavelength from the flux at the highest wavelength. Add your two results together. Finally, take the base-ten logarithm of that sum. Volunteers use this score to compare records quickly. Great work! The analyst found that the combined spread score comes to -0.66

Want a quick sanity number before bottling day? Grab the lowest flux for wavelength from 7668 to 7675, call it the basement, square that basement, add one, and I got 4.06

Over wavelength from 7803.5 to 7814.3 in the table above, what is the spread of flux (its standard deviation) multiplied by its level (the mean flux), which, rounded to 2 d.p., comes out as 0.03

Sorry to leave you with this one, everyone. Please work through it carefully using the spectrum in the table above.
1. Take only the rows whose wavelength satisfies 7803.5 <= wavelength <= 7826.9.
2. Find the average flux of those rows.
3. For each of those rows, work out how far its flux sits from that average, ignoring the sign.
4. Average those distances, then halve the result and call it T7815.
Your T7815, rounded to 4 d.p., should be 0.0134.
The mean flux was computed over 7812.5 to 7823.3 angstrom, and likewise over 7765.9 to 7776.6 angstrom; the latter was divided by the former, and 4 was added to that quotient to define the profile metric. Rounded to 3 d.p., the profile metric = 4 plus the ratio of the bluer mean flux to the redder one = 4.982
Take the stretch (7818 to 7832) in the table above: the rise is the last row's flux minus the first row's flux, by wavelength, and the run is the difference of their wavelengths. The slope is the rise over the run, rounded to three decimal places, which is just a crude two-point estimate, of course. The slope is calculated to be -0.012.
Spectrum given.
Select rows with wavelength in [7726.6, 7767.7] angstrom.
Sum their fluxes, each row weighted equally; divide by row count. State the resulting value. 1.762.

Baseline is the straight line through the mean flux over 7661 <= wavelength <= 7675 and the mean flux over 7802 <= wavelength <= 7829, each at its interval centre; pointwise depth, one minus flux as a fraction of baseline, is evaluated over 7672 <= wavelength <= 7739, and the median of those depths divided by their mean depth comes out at 1.19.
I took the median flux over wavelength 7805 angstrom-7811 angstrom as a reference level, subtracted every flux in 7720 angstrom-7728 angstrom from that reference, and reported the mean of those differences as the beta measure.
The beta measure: -0.01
